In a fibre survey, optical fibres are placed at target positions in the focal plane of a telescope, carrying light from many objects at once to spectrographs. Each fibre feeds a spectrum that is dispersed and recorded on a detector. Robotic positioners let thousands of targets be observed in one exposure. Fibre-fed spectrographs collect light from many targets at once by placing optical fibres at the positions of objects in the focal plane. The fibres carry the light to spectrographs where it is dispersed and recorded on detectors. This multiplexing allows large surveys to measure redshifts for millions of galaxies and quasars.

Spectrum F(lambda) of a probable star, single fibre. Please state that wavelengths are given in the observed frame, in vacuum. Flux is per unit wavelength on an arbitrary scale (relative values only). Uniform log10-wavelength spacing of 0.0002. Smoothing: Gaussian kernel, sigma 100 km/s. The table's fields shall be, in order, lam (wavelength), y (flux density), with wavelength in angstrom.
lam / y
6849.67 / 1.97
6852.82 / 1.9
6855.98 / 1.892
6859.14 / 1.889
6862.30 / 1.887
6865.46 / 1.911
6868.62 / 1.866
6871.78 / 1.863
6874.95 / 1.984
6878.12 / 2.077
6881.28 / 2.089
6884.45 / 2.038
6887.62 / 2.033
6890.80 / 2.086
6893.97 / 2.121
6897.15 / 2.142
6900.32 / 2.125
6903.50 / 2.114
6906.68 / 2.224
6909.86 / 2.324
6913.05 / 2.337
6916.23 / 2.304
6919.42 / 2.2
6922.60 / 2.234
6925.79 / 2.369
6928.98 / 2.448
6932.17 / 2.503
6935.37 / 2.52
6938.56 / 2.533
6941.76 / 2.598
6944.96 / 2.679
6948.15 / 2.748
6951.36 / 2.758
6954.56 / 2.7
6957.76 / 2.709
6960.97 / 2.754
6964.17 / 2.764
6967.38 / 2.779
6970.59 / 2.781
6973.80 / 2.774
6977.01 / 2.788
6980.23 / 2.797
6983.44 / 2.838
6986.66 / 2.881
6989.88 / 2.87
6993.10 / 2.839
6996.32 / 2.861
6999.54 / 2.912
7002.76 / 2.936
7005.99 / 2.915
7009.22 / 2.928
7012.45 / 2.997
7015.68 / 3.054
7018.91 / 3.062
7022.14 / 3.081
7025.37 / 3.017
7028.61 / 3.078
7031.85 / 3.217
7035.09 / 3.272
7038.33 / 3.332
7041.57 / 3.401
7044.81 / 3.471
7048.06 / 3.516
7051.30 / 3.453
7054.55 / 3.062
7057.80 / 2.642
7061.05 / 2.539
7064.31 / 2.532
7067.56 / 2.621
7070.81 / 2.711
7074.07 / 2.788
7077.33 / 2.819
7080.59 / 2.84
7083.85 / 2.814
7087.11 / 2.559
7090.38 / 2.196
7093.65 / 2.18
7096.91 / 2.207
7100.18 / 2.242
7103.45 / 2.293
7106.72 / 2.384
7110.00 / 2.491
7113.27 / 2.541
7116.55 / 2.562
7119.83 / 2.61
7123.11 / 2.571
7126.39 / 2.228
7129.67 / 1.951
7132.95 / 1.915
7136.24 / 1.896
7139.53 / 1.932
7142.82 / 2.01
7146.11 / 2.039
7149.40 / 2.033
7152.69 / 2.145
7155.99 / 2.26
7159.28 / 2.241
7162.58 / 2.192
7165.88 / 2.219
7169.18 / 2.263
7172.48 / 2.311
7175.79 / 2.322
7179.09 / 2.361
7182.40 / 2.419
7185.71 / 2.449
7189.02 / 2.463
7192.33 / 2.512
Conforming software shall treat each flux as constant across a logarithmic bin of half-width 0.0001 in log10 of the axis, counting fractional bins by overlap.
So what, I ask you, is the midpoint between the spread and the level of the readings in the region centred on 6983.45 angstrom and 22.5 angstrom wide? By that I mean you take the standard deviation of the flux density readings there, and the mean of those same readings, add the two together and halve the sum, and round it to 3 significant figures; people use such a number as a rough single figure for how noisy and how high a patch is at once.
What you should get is 1.43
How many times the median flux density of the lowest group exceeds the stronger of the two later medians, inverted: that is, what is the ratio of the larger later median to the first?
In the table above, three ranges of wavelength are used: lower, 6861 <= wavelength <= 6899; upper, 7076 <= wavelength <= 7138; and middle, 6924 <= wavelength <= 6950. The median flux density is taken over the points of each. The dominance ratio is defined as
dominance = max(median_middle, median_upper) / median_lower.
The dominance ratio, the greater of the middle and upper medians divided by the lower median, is 1.24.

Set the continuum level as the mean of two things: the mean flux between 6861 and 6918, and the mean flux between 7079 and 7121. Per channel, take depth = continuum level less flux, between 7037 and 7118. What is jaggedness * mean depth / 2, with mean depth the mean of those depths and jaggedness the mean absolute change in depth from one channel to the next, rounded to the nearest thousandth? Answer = -0.024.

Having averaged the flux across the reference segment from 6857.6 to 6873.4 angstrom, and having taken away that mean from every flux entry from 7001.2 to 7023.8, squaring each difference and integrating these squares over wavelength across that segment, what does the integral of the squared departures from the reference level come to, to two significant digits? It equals 28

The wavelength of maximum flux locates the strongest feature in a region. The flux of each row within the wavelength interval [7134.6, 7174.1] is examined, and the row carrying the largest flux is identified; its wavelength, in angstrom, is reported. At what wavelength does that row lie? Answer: 7172.48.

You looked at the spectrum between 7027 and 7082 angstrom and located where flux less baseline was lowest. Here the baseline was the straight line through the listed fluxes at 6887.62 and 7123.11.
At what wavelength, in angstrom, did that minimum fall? 7064.31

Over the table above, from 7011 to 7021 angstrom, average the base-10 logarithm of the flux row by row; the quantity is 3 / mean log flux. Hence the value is 6.2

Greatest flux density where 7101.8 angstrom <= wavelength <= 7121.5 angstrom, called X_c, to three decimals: 2.610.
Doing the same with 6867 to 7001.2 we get 2.912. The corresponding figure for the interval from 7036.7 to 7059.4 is 3.516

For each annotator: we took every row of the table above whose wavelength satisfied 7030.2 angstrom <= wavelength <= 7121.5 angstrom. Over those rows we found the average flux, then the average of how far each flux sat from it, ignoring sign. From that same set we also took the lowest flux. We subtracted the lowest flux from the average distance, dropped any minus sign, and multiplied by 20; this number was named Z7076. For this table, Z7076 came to 36.7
